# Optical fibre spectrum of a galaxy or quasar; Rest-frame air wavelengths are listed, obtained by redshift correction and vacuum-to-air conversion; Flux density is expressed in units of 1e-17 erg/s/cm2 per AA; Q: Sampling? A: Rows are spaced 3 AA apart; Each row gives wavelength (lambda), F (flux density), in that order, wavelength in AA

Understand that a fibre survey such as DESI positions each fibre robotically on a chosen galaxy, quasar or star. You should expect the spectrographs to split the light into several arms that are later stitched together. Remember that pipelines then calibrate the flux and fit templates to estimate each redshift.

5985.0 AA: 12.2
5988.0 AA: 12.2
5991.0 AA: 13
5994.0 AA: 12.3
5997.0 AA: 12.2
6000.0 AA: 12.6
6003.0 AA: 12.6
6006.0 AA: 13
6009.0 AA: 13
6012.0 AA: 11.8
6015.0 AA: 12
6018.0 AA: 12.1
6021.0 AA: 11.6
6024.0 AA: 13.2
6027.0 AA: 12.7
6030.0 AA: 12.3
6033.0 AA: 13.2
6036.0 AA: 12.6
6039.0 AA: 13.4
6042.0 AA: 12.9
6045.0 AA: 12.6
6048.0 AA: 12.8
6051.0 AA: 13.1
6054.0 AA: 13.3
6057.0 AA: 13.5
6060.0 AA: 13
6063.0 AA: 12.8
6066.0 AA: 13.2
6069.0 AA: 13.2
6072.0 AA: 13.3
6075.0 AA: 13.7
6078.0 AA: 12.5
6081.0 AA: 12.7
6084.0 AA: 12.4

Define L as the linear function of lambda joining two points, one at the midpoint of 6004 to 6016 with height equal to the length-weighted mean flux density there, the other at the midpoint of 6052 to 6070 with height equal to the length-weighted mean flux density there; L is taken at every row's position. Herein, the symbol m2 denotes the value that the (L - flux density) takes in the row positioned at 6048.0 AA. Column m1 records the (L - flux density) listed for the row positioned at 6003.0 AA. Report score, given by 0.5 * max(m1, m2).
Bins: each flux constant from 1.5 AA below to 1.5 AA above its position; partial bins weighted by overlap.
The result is 0.094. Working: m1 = -0.22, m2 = 0.19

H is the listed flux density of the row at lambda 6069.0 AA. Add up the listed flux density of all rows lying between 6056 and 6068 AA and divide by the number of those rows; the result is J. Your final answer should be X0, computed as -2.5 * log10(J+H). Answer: -3.55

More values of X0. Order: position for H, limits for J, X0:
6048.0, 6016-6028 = -3.50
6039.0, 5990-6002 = -3.53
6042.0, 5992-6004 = -3.51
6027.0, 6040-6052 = -3.52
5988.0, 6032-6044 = -3.50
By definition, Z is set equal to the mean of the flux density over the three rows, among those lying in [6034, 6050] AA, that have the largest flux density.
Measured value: 13.0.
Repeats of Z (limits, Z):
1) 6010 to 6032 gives 12.7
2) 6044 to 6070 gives 13.3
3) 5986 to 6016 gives 13.0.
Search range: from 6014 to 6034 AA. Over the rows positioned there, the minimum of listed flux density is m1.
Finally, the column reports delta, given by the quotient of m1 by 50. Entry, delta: 0.232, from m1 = 11.6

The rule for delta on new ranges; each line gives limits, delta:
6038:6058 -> 0.252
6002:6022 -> 0.232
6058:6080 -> 0.250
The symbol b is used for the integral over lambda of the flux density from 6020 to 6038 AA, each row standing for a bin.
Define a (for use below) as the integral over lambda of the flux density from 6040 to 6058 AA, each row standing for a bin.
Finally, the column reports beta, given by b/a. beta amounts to 0.97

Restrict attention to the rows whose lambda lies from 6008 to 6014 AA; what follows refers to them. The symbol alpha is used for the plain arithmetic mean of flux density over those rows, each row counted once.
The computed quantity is 12.4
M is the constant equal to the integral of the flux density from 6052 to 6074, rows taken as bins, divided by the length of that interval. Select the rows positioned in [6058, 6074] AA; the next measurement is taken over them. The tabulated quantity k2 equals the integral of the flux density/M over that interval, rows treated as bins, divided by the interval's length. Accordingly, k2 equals 1.00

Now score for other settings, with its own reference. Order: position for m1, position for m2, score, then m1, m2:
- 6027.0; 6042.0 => 0.004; 0.00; 0.01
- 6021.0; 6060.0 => 0.512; 1.02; 0.15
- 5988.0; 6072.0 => 0.006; -0.02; 0.01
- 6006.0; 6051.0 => -0.036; -0.58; -0.07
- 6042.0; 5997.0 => 0.050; 0.01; 0.10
